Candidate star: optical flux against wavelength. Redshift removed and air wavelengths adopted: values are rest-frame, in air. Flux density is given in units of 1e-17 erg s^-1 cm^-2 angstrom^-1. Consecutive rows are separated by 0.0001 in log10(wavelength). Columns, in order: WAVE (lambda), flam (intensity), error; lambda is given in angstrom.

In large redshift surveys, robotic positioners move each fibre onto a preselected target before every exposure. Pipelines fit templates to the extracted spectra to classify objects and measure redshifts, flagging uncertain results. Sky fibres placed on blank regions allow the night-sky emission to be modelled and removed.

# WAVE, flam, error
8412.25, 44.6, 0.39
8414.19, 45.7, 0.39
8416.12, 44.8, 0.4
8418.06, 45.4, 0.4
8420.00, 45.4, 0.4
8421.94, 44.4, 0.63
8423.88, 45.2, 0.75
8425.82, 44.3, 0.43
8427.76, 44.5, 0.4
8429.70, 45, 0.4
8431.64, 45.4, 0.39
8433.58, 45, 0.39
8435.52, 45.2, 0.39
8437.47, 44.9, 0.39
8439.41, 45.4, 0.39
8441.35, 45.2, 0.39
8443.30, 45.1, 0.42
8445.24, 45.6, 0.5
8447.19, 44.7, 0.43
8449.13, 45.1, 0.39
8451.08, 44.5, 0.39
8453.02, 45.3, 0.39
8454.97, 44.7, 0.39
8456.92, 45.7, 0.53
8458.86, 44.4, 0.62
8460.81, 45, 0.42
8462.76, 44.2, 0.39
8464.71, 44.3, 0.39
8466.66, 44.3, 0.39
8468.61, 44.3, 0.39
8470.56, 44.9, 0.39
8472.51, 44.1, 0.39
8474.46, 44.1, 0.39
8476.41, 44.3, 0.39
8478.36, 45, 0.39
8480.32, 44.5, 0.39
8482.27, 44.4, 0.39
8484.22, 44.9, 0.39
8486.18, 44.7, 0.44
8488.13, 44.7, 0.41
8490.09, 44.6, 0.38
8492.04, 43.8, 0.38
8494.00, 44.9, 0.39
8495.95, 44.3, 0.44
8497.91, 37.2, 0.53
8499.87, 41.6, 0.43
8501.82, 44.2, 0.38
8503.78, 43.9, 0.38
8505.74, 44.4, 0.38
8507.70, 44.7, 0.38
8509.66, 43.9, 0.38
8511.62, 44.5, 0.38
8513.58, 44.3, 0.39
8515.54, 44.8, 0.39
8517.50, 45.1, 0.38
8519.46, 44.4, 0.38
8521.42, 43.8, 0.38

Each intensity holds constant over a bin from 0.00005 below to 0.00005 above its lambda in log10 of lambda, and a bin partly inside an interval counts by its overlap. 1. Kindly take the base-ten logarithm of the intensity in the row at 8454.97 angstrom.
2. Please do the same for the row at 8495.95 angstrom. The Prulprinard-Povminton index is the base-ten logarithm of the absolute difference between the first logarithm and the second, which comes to -2.4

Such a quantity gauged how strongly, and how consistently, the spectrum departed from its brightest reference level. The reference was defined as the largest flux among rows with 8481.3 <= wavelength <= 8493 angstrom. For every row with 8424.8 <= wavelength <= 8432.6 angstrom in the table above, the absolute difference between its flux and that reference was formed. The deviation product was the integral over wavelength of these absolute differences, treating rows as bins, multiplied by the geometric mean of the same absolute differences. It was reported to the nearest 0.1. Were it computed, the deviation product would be 1.0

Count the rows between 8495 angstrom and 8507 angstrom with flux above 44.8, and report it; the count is 0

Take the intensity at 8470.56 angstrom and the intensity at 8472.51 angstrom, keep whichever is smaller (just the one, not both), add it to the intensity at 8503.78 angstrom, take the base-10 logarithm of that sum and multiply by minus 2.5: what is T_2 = -4.86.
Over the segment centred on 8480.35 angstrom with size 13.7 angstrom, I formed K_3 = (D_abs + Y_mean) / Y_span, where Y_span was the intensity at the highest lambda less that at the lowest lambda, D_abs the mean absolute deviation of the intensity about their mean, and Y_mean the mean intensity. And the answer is 75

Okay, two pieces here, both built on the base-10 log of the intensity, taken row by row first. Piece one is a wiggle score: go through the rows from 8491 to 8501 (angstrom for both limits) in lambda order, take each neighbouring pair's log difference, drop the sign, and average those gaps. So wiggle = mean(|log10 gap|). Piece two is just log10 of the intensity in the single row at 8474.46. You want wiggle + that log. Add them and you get 1.680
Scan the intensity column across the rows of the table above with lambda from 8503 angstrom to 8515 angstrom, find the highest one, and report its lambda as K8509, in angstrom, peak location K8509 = 8507.70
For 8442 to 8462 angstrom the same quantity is 8456.92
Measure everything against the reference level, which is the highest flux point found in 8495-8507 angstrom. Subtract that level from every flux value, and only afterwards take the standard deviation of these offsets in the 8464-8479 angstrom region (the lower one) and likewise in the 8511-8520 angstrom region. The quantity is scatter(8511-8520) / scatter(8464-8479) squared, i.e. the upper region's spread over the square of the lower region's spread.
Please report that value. 2.8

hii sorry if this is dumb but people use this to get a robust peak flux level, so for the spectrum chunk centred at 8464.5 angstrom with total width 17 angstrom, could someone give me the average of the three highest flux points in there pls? 45.2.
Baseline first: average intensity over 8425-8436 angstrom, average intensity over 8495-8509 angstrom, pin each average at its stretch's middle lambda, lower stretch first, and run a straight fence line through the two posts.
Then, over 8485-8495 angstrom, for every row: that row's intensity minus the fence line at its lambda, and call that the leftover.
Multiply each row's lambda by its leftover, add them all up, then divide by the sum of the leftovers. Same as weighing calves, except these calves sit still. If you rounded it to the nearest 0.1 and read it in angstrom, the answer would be 8490.1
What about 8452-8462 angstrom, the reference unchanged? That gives 8456.8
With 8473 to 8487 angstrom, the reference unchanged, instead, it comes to 8481.4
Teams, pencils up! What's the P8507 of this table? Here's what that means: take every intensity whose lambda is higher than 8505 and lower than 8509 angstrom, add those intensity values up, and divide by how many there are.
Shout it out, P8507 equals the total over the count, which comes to 44.5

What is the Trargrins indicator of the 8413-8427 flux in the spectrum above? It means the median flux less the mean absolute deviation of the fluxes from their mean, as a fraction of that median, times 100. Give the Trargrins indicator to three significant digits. 99.0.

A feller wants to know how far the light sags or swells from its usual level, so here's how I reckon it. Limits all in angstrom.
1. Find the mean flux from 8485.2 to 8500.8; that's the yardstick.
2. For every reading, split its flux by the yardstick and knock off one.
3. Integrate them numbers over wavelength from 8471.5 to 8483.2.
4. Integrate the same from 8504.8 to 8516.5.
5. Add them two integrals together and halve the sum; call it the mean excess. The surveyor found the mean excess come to 0.32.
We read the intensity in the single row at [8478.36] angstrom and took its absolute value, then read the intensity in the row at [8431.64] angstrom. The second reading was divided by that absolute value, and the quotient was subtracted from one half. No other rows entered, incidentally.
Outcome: -0.509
